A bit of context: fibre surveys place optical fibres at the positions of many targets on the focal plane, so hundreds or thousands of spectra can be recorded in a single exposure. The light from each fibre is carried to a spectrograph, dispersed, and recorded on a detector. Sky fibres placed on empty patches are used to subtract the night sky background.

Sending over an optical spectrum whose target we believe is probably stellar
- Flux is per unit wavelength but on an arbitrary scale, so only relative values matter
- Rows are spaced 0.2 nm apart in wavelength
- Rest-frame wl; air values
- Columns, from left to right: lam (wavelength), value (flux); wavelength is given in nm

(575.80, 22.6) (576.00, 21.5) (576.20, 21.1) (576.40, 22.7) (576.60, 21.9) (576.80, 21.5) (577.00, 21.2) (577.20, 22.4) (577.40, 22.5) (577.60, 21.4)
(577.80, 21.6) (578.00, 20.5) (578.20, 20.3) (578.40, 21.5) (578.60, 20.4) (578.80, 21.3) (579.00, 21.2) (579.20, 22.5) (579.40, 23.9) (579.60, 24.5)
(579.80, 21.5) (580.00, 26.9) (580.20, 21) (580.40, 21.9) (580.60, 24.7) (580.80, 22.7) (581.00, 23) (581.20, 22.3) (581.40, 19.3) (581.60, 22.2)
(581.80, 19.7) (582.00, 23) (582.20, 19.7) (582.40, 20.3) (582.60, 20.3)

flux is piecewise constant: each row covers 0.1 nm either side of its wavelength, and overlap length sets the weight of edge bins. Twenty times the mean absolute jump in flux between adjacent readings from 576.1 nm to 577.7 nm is 16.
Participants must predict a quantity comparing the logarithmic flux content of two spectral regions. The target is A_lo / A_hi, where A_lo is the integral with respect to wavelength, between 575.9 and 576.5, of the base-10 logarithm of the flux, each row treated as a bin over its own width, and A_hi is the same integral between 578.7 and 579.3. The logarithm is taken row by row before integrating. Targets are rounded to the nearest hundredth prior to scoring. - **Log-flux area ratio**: 1.00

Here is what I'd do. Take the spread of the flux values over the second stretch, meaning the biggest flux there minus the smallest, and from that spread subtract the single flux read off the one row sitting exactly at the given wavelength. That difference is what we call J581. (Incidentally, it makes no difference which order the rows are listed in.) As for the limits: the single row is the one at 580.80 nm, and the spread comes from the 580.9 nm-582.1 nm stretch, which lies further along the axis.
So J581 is -19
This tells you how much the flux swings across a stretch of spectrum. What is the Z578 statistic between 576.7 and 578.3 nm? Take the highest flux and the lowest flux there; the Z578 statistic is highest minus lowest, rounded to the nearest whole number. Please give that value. 2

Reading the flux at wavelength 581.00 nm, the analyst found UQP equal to 23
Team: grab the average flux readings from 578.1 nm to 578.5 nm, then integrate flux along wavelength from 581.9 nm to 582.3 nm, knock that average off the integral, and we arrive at -12.4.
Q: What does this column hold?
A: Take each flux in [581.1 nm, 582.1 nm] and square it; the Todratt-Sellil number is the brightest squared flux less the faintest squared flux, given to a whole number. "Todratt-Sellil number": 157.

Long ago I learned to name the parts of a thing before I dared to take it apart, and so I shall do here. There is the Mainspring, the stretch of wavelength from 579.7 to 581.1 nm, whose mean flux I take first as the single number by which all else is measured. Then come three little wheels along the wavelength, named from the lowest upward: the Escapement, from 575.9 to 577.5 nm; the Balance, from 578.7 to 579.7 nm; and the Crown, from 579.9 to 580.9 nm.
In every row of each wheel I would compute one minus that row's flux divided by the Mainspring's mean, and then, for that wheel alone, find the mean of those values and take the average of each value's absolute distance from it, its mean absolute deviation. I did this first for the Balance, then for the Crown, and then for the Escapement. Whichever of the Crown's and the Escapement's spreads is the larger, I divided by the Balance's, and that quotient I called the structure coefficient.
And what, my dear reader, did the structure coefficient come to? 1.55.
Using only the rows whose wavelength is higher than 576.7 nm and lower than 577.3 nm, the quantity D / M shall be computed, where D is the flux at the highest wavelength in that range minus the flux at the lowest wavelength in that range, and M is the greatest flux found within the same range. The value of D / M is 0.040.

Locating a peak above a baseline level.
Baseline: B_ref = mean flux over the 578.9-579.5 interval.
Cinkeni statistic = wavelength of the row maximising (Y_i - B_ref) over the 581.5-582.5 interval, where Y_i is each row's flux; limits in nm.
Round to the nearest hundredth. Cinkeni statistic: 582.00 nm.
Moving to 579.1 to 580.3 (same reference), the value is 580.00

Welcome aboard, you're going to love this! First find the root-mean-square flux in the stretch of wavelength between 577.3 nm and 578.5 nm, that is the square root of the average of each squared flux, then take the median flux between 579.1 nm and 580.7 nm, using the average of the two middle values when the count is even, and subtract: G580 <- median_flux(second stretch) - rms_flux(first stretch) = 1.9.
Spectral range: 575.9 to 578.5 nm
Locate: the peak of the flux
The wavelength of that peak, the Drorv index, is 576.40 nm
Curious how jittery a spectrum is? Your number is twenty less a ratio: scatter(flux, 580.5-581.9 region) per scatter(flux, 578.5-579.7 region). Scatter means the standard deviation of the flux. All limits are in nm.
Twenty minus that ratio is 18.8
